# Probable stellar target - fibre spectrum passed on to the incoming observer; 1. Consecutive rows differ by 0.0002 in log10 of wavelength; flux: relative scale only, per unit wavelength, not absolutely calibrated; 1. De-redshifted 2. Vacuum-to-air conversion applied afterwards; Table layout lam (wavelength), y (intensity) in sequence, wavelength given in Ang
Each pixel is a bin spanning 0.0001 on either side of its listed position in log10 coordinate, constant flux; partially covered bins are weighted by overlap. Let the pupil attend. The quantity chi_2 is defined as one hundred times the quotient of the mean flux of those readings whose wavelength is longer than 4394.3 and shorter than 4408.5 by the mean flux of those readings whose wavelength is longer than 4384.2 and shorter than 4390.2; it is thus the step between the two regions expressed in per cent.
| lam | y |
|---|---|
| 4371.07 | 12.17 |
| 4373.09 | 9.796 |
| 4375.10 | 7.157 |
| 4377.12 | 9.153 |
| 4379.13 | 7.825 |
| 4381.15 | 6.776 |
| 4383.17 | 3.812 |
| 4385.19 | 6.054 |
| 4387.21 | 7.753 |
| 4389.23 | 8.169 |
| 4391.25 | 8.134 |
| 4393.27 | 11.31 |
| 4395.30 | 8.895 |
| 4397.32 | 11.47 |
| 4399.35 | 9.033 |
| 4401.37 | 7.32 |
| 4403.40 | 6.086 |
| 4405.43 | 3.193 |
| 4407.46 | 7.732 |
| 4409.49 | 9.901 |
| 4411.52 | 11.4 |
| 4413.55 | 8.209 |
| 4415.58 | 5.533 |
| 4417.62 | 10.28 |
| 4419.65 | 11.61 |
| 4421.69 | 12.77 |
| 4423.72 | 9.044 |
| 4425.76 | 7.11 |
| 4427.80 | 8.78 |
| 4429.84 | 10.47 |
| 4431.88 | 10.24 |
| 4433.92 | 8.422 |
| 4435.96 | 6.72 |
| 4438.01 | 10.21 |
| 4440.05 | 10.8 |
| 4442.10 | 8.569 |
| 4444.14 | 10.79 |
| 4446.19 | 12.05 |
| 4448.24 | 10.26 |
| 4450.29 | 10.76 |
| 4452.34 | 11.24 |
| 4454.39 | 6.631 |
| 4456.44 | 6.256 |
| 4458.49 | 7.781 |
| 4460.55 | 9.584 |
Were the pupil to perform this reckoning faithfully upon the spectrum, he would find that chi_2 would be 105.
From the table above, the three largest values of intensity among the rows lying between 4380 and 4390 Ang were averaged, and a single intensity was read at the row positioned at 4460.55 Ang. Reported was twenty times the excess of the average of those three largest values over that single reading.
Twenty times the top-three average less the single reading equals -40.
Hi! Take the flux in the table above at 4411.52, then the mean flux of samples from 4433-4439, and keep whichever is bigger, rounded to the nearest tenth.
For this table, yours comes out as 11.4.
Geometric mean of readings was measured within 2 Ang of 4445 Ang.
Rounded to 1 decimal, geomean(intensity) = 11.4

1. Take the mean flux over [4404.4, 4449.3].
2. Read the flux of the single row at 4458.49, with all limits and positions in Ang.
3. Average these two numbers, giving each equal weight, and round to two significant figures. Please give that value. 8.5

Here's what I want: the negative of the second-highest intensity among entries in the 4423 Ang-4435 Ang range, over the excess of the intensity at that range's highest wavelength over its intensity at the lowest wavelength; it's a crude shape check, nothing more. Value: 16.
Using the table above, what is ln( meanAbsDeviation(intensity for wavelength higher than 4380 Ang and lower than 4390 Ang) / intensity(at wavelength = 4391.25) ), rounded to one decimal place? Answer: -1.9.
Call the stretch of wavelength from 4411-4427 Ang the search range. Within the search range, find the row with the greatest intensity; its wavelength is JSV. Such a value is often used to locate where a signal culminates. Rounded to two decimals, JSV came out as 4421.69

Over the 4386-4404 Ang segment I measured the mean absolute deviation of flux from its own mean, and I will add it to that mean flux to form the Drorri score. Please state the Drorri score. 10.0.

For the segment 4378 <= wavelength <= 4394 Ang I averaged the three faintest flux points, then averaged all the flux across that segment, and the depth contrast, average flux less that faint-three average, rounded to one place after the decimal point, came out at 1.9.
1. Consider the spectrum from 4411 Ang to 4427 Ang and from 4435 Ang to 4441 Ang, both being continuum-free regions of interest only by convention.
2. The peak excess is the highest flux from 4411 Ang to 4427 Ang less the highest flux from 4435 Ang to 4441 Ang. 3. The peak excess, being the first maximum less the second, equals 2.0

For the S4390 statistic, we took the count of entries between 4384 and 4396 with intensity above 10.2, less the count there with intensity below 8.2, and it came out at -3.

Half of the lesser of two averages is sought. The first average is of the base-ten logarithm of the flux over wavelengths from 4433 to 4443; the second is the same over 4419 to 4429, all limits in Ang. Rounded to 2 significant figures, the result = 0.47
